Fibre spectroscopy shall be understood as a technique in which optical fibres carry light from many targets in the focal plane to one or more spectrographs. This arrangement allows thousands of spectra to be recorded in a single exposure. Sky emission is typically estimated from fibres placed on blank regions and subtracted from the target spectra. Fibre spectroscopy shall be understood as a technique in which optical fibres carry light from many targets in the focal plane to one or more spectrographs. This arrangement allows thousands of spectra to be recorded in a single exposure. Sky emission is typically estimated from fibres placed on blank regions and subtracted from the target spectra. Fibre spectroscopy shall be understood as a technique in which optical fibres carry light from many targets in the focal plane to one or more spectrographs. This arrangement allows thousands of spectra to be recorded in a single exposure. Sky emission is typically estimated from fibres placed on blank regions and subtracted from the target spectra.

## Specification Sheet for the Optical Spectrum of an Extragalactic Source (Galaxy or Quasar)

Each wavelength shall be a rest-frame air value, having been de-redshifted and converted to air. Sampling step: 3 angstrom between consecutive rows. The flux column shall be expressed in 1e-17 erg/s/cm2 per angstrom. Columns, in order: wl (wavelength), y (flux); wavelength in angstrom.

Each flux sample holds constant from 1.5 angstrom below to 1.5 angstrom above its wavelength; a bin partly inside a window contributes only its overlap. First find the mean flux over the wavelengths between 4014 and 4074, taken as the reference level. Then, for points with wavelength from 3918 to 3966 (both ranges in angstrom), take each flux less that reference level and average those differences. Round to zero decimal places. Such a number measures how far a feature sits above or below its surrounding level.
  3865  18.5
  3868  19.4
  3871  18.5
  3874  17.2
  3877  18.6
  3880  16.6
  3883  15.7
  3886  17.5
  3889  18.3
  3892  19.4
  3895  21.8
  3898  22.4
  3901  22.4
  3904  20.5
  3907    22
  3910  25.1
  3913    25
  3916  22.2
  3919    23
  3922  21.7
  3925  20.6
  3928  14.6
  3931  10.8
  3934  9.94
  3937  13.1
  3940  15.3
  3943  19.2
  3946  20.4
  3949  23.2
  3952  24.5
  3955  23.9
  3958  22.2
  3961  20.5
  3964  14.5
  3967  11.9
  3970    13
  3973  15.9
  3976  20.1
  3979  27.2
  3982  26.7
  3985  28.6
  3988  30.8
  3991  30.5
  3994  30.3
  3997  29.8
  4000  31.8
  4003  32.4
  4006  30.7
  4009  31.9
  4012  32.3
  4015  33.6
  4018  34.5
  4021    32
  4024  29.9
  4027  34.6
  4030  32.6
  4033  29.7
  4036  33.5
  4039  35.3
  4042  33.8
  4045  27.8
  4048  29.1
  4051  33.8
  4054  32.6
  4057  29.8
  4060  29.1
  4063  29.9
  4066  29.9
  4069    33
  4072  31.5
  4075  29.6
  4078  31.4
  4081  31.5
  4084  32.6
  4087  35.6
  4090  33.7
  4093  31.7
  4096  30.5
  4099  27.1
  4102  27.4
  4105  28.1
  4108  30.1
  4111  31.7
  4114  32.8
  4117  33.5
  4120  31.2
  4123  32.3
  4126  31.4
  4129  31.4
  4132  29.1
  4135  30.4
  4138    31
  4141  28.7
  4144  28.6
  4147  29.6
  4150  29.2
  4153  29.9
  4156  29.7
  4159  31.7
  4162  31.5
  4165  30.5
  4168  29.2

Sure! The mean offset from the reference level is -13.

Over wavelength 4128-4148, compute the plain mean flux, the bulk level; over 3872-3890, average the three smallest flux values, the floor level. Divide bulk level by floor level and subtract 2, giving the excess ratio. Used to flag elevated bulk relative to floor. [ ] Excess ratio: -0.19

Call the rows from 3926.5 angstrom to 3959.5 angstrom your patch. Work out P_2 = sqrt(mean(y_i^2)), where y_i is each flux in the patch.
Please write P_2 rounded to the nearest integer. 19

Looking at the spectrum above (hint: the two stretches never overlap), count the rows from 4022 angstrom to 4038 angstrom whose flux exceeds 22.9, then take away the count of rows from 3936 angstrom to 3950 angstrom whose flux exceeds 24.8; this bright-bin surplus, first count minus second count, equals 5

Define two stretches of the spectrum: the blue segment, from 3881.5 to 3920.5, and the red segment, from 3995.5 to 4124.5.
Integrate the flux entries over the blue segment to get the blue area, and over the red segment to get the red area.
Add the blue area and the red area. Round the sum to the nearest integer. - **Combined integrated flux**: 4893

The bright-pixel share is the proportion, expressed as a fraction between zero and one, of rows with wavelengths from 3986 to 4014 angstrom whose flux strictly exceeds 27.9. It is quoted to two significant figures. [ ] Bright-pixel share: 1.0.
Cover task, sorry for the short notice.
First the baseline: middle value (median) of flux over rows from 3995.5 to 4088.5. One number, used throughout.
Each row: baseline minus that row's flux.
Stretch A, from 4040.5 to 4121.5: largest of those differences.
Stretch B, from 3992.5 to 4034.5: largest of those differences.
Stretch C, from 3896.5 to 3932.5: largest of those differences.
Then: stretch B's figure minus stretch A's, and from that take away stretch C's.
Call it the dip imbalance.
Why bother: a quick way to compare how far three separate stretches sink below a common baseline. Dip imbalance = -24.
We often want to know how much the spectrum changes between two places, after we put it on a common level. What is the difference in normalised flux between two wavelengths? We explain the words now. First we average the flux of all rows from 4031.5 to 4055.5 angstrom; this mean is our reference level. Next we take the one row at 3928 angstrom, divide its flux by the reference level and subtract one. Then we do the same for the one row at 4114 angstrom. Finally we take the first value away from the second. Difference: 0.57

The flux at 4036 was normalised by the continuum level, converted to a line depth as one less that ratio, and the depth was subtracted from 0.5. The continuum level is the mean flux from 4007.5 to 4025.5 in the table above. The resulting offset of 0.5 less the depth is 0.54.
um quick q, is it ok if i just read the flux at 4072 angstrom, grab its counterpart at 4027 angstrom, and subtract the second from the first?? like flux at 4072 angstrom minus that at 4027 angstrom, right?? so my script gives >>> -3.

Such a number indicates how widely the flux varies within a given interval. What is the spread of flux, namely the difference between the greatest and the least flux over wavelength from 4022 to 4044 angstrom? 6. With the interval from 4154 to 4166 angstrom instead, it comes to 2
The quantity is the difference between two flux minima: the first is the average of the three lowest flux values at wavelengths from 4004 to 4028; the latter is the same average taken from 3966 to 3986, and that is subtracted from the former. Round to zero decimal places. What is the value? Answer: 17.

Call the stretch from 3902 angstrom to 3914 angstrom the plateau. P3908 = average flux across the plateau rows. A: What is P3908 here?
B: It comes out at 23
